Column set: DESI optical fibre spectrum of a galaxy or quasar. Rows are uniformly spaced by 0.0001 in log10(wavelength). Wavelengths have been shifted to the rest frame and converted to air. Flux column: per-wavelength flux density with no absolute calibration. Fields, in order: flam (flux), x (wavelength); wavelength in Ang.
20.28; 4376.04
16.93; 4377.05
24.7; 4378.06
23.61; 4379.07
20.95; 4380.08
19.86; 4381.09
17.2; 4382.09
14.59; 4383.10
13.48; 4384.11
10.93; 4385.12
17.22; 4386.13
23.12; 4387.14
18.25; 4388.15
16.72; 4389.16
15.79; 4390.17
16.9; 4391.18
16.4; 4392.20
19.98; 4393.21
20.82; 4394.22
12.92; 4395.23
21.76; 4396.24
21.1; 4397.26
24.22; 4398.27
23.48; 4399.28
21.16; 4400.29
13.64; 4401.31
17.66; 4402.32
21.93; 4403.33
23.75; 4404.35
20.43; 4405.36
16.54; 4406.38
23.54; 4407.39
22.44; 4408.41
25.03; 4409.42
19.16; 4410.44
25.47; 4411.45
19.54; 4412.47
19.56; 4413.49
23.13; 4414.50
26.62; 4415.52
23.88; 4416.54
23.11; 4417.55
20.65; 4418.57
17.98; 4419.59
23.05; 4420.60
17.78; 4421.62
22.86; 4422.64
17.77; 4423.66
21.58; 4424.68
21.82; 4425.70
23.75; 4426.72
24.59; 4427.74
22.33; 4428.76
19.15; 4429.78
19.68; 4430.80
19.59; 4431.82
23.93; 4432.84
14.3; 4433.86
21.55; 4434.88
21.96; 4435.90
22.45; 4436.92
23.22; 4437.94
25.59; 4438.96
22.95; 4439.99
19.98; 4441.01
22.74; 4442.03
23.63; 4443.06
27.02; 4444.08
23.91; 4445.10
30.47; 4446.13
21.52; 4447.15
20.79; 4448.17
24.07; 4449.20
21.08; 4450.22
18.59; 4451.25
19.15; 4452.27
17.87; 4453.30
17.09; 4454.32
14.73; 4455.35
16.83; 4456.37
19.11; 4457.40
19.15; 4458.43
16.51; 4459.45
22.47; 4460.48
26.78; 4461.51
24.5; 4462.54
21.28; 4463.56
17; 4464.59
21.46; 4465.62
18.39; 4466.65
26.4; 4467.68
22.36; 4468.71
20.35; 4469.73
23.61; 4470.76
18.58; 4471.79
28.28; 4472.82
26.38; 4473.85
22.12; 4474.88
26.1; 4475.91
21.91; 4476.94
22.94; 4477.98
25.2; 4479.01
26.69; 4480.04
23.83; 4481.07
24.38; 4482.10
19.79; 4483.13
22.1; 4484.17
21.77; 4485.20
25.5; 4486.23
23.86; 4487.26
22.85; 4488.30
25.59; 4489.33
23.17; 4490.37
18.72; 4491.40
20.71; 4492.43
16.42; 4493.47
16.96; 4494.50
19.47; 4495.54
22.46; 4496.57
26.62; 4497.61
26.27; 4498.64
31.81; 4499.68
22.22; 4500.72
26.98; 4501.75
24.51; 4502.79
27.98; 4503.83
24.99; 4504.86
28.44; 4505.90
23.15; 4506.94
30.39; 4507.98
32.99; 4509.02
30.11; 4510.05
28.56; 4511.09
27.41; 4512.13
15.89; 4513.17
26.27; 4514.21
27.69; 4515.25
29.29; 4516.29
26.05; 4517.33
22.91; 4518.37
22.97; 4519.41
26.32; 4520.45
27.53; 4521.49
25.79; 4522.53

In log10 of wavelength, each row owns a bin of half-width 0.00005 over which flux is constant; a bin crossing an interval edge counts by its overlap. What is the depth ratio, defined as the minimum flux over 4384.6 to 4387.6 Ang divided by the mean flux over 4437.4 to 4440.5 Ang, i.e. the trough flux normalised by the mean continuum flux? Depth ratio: 0.46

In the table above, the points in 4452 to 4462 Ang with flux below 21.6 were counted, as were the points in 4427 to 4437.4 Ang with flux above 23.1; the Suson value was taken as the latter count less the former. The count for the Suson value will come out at -6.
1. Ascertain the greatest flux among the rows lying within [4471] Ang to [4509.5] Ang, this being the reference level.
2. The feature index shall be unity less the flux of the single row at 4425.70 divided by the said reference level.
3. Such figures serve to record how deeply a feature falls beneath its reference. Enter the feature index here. 0.34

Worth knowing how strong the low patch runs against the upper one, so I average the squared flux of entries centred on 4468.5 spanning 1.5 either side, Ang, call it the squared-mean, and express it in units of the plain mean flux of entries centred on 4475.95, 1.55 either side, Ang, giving 23.0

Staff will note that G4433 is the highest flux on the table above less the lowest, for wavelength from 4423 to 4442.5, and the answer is 11.3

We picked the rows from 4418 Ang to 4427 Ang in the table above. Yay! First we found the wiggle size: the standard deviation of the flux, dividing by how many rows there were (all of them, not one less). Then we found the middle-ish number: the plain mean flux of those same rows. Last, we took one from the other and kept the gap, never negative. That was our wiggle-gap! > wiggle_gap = 18.5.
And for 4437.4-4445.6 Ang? 21.7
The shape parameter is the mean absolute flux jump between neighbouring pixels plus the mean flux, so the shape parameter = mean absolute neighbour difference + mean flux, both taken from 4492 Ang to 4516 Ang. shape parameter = 29.3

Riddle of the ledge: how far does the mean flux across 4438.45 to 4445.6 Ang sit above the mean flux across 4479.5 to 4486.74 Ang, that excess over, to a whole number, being 0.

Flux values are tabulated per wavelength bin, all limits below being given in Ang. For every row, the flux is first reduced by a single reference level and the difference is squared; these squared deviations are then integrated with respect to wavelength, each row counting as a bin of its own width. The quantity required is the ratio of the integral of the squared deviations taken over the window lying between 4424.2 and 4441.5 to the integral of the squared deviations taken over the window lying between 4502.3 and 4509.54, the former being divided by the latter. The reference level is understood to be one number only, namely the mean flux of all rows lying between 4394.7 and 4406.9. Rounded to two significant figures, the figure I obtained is 0.34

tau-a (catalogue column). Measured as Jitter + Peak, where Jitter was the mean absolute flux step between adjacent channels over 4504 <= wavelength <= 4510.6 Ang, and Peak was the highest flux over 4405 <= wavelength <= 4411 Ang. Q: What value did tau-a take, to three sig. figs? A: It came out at 29.3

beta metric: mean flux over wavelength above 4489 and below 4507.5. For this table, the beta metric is 23.7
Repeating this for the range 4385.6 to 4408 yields 19.4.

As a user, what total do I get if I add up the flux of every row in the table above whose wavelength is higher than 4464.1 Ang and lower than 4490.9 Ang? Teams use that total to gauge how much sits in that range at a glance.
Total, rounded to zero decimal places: 601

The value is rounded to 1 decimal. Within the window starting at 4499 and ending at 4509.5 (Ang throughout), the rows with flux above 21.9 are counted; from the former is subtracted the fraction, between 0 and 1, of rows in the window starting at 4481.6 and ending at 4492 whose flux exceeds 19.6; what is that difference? 9.1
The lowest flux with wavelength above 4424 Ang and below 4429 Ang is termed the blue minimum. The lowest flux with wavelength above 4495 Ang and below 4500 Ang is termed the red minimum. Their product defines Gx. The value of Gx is 420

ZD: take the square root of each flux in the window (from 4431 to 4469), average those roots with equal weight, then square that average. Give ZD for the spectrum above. 21.2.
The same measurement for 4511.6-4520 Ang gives 24.6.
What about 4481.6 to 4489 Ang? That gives 22.9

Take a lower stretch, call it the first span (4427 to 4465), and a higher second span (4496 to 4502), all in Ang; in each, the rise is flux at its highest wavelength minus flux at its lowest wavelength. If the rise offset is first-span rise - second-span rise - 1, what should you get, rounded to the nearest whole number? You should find -13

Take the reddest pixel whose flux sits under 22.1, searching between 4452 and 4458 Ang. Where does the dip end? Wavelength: 4457.40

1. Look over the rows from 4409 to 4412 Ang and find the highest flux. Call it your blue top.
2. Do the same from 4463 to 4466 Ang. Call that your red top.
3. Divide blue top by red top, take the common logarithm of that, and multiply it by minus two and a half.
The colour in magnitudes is -0.19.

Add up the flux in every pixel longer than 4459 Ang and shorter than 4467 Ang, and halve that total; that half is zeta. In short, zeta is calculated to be 84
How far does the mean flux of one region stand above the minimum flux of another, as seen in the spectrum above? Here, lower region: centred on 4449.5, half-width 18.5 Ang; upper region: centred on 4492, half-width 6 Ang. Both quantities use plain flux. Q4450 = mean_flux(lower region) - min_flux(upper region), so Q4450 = 4.9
